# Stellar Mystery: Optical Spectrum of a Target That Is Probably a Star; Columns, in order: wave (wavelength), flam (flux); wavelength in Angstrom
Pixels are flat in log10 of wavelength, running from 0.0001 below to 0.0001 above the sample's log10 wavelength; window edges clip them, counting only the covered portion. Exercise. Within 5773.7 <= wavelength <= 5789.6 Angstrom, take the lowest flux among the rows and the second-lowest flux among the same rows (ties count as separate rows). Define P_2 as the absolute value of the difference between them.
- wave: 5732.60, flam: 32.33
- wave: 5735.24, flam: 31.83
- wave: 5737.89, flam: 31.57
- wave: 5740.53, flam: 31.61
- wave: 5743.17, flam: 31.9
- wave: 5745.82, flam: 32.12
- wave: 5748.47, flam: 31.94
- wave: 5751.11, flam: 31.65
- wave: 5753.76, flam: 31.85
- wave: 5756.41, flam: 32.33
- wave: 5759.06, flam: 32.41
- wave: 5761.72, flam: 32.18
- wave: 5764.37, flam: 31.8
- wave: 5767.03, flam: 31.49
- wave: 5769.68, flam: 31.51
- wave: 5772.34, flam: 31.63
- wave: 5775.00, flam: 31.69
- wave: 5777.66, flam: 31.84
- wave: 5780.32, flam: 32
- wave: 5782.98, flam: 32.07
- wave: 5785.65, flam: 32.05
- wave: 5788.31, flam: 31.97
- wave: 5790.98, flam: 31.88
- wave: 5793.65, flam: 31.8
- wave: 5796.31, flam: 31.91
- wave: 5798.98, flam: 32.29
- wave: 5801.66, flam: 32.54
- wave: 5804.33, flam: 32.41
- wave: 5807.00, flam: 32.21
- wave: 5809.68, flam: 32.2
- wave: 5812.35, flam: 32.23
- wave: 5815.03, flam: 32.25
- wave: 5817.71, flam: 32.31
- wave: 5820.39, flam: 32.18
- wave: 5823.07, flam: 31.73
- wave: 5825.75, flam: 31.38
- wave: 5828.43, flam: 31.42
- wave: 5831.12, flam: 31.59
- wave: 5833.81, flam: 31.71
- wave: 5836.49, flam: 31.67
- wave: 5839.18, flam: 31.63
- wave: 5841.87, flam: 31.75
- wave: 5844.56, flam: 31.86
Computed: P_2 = 0.15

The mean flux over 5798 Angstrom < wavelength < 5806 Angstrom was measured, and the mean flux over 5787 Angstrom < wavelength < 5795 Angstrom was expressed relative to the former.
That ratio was 0.98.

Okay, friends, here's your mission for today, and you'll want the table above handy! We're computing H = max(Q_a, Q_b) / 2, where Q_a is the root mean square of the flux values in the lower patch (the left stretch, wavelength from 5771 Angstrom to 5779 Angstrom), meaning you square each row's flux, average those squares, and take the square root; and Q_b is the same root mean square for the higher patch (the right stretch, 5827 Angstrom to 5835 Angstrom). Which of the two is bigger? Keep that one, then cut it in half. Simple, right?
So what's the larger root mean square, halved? 15.9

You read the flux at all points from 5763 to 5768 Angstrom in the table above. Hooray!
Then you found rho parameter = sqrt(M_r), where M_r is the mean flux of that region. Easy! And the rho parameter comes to 5.63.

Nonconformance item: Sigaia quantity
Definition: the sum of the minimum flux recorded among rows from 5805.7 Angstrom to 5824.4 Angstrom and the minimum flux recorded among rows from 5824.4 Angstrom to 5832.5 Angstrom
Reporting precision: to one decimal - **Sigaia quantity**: 63.1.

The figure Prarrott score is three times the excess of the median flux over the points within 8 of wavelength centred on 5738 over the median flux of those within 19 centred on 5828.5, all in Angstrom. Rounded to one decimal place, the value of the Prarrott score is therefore -0.2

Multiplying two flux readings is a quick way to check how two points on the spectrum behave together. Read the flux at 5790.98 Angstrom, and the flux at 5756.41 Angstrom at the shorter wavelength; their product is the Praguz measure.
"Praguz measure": 1031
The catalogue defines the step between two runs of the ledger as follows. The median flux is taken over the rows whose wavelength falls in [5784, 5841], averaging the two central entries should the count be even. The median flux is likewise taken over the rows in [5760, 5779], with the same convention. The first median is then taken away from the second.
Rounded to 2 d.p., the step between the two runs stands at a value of -0.28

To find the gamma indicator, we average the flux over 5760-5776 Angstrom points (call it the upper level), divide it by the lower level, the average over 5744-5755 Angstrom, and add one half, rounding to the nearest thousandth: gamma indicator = 1.495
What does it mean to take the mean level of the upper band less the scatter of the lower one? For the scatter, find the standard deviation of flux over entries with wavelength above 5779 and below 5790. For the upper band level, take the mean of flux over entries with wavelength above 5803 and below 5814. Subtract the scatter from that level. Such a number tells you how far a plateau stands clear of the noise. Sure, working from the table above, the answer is 32.2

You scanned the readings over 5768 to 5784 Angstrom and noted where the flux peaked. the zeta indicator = 5782.98 Angstrom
